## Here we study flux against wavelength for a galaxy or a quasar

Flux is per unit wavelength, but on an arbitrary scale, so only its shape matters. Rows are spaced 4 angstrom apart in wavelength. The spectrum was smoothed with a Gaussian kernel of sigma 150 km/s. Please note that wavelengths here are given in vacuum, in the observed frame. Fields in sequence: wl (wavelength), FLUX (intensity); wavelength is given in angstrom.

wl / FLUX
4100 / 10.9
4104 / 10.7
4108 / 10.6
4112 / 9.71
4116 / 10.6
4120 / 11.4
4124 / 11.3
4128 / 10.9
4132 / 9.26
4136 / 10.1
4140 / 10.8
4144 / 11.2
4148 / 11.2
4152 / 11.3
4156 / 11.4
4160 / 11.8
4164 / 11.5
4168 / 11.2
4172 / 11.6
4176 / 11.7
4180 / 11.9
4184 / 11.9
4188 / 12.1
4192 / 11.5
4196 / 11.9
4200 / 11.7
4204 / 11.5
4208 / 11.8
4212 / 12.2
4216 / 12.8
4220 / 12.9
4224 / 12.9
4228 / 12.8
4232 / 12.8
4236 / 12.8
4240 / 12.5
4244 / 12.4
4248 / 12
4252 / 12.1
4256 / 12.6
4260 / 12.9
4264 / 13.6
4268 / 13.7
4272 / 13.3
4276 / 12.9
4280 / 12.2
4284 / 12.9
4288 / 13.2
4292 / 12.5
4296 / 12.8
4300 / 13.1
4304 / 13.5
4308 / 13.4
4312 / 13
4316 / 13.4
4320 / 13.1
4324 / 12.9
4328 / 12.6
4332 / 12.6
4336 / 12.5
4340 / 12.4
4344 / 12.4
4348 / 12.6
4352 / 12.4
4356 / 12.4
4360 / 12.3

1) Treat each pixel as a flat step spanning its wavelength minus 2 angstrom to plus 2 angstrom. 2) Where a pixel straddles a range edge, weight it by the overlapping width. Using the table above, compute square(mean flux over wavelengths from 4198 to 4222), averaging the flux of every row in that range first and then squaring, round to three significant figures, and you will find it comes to 148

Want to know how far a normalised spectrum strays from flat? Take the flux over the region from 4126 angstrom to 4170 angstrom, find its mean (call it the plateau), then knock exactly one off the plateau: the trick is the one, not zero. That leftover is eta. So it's 10.0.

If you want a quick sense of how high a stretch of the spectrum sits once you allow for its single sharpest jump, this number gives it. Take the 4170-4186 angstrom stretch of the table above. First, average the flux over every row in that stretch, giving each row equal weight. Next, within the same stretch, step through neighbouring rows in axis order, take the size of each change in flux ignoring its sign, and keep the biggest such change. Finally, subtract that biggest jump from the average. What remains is 11.6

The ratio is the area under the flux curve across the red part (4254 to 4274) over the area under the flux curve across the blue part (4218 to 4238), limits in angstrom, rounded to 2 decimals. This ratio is 1.03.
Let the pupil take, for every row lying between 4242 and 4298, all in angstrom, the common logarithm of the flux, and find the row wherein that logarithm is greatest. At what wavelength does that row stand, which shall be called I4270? 4268 angstrom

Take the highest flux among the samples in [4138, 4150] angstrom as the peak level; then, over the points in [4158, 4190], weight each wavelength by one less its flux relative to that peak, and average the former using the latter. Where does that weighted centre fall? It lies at 4177.1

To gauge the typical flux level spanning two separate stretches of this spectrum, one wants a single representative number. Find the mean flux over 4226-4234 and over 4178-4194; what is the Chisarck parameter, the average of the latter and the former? 12.3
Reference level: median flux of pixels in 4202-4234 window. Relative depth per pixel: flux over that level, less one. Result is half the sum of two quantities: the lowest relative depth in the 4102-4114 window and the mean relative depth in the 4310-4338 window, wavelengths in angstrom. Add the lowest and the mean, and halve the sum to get -0.12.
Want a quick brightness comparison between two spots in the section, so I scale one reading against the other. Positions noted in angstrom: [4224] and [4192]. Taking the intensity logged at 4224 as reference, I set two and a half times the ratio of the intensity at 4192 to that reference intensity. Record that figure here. 2.23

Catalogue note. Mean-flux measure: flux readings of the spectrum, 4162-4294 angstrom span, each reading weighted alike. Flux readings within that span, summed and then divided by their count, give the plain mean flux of 12.4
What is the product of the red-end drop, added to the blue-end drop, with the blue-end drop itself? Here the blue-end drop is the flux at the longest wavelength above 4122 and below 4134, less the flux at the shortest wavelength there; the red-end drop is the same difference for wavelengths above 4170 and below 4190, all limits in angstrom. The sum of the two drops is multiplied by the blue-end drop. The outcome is 3.14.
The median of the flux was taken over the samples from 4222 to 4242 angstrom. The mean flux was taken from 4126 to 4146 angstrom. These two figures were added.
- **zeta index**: 23.3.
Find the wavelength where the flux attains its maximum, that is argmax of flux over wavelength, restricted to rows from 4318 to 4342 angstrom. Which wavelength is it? 4320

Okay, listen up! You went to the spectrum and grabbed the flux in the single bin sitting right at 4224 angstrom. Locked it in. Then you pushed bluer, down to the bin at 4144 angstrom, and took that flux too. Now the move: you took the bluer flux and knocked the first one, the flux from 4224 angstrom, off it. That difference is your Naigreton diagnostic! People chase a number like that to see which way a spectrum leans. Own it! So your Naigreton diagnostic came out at -1.7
